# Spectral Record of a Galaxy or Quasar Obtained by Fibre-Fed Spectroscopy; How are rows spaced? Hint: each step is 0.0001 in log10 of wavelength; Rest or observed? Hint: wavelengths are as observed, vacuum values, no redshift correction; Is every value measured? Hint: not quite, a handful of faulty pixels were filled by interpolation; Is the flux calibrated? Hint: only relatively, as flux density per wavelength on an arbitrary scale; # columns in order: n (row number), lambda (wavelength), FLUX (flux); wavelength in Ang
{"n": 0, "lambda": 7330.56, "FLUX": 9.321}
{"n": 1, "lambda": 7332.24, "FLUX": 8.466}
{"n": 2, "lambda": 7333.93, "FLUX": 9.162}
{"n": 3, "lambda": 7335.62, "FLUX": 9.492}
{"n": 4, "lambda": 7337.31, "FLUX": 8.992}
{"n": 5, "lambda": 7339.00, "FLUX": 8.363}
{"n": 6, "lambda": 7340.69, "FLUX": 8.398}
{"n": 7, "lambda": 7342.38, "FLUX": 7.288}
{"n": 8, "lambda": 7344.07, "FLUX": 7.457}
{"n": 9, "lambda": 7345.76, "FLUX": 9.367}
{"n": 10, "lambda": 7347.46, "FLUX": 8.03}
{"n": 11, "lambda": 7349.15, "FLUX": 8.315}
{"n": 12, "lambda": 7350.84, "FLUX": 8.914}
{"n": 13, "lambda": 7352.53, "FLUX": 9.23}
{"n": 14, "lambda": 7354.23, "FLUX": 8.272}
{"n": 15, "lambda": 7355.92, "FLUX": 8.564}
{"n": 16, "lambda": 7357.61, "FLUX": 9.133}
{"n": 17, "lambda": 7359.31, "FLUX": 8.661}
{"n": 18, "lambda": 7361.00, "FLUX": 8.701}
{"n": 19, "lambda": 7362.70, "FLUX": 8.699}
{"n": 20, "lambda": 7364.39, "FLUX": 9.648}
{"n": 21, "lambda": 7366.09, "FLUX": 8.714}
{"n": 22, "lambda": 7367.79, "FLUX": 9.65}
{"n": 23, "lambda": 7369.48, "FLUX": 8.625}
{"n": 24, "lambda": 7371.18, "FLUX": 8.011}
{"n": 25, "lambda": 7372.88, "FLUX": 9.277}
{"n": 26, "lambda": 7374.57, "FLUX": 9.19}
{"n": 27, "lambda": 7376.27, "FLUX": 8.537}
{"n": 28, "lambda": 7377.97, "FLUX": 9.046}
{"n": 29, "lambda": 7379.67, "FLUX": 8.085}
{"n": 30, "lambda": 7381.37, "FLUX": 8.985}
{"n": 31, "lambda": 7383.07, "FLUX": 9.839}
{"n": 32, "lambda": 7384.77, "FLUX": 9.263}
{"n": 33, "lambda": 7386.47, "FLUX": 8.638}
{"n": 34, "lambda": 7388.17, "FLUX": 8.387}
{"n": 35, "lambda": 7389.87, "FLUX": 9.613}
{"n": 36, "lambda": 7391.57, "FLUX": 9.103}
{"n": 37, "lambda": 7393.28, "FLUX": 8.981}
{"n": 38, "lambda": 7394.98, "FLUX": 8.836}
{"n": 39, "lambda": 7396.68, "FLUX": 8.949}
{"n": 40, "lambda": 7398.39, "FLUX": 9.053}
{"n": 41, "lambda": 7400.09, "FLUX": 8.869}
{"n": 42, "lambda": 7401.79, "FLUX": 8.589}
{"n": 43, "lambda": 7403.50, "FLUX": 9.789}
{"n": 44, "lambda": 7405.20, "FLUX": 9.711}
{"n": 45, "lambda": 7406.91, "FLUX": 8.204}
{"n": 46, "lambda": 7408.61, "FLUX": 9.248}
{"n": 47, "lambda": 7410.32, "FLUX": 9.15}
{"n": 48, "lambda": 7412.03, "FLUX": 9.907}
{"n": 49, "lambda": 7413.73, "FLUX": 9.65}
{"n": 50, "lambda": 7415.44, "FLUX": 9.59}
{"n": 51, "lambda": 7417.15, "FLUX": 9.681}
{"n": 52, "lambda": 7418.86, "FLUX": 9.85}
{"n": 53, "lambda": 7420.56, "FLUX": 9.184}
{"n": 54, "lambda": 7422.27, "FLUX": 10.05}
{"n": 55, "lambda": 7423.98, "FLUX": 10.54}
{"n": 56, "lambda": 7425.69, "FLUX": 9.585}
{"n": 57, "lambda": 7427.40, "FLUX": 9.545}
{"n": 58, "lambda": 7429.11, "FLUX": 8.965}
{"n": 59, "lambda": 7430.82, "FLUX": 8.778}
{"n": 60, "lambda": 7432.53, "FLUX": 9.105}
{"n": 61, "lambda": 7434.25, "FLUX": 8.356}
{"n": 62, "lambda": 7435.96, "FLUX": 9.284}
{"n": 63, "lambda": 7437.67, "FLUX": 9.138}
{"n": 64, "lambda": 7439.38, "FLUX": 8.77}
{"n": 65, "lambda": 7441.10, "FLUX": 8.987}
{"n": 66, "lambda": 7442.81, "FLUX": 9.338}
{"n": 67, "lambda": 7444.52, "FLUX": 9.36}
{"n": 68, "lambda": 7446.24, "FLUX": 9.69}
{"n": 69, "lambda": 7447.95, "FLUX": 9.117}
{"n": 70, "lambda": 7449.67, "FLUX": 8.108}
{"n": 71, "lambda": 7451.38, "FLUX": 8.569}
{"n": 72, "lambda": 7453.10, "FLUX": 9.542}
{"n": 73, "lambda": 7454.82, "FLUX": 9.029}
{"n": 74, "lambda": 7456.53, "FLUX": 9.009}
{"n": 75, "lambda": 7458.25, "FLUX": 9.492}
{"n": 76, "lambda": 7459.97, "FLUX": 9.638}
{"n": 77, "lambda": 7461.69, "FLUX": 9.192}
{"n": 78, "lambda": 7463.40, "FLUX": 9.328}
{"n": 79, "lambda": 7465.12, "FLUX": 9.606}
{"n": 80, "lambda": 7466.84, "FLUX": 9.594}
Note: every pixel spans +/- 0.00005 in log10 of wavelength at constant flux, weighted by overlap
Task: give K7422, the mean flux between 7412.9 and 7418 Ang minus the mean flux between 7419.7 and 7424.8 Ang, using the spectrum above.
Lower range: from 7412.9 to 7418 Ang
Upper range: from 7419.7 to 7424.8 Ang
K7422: -0.3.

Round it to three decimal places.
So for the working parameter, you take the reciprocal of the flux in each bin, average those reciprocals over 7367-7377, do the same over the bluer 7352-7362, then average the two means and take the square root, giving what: 0.337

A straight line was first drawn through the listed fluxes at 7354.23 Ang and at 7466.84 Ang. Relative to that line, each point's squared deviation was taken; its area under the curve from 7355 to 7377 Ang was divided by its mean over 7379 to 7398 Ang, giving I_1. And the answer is 30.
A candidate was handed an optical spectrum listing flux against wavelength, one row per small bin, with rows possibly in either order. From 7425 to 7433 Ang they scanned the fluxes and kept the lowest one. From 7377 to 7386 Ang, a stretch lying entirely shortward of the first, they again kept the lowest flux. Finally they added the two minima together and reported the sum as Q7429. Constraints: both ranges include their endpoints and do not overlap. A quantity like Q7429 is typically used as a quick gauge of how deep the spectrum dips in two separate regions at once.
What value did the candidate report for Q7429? 16.9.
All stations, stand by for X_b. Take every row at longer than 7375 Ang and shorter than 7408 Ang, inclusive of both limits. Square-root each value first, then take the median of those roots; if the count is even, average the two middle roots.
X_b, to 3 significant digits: 3.00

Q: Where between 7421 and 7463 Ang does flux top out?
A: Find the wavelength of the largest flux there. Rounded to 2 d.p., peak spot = 7423.98 Ang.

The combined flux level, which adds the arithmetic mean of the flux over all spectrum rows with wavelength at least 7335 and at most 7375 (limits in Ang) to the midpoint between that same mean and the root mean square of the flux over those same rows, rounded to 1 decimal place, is 17.4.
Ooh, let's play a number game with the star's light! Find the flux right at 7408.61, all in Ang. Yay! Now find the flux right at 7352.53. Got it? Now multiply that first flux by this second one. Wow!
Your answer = 85.4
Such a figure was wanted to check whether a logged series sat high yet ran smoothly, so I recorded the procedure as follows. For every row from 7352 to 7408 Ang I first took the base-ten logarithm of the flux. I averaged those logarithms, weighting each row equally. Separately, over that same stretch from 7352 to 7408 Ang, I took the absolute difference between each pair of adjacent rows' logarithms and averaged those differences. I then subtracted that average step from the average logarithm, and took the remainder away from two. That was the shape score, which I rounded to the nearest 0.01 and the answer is 1.08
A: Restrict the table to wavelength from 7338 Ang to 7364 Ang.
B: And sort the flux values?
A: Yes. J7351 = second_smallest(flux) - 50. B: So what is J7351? -42.5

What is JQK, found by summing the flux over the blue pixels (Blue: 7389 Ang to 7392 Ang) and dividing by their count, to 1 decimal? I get 9.4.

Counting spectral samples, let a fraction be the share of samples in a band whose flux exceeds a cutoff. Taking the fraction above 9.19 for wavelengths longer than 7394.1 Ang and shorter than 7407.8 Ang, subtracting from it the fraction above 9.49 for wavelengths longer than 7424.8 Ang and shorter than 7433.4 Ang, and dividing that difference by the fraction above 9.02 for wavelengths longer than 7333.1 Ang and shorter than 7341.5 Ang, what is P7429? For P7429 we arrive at -0.4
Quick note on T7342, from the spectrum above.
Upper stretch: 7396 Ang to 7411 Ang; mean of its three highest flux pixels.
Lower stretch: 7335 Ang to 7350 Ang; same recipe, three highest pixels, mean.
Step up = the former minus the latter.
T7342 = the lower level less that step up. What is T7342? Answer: 9.0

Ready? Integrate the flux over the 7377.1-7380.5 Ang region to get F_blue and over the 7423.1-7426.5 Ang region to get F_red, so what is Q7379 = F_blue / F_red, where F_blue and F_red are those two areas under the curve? 0.85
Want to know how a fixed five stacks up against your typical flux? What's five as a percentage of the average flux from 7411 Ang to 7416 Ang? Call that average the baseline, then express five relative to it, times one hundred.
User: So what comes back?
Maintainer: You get 51.5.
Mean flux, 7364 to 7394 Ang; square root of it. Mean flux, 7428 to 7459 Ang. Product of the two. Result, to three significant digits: 27.1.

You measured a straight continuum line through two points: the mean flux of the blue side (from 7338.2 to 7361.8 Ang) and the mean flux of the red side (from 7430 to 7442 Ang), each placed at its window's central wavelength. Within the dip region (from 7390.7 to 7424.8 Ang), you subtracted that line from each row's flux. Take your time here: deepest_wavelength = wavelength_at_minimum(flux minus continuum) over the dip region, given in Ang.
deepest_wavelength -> 7406.91 Ang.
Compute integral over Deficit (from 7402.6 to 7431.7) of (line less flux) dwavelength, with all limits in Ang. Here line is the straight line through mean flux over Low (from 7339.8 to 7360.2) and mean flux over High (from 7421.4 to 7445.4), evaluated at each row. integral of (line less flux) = -11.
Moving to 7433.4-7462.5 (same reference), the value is 9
